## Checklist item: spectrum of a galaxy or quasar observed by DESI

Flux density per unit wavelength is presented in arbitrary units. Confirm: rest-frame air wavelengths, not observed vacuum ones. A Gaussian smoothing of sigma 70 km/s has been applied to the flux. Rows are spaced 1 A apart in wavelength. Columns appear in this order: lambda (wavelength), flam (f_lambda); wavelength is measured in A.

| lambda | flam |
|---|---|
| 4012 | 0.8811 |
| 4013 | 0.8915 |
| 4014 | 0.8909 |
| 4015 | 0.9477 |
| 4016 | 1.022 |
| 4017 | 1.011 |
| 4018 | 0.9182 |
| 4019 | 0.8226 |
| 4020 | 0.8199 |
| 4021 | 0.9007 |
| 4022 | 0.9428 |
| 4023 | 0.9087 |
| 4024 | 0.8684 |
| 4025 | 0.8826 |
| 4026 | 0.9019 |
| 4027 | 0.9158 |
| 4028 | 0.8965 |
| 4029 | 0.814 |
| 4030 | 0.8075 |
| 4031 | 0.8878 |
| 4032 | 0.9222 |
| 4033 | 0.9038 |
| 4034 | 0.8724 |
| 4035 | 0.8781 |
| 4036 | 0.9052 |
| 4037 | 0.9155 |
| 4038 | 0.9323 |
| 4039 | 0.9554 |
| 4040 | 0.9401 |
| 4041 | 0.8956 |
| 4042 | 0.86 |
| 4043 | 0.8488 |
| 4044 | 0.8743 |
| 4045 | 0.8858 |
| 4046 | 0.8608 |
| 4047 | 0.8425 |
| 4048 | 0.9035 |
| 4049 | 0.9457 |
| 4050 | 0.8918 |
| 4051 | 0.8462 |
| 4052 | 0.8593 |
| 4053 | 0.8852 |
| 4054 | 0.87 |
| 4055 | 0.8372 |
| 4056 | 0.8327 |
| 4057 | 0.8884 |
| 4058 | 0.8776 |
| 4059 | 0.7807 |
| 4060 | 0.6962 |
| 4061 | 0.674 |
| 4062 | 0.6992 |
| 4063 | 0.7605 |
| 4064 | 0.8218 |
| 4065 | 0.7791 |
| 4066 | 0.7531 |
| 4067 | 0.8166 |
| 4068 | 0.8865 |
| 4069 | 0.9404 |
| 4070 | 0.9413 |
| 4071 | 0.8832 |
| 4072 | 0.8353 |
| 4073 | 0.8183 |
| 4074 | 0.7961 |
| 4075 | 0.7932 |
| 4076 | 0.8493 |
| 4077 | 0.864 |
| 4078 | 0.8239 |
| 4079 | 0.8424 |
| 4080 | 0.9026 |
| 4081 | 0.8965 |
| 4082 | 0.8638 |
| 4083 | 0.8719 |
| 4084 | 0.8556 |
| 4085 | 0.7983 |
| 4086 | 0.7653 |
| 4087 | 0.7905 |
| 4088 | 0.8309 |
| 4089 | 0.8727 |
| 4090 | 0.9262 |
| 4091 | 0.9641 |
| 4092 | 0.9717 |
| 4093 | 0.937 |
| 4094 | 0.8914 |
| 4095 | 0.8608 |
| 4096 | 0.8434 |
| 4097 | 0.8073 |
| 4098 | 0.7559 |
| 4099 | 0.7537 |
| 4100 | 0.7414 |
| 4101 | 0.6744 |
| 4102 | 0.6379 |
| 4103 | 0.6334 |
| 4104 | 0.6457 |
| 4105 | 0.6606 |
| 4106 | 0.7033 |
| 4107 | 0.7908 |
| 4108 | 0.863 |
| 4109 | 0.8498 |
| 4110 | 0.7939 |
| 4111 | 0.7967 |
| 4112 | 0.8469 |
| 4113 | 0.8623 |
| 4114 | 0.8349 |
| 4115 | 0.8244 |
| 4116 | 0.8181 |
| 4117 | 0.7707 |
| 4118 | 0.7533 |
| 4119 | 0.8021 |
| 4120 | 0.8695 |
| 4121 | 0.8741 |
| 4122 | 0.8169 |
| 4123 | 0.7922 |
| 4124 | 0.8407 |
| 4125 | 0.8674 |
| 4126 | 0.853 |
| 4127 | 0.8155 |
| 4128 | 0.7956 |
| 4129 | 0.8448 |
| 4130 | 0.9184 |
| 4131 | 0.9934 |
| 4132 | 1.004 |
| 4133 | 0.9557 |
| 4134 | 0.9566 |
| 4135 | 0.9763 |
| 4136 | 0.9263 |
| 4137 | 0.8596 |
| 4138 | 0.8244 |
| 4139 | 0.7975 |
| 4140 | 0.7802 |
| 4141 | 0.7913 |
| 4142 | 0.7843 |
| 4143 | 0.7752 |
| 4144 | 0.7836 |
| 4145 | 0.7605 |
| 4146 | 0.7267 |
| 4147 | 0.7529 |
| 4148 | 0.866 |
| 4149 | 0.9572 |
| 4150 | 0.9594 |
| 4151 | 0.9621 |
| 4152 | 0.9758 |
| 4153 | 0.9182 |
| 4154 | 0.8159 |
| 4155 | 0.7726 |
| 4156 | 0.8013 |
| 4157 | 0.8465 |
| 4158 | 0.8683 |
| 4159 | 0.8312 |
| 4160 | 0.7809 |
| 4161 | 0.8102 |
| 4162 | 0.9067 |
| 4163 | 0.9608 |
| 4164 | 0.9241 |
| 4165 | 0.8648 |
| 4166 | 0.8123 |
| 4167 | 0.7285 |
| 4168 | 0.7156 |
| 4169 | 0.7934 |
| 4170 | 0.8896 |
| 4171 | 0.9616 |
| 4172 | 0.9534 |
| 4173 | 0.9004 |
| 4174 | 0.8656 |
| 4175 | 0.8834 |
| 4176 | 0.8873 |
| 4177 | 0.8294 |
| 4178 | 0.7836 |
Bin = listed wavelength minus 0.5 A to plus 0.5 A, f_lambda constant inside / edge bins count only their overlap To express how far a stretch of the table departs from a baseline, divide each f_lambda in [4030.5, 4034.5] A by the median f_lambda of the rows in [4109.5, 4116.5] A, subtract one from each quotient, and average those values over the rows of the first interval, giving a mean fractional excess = 0.09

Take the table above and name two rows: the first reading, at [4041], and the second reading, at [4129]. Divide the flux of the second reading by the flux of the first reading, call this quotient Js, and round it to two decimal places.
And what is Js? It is 0.94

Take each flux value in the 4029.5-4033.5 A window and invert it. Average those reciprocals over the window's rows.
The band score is 1.14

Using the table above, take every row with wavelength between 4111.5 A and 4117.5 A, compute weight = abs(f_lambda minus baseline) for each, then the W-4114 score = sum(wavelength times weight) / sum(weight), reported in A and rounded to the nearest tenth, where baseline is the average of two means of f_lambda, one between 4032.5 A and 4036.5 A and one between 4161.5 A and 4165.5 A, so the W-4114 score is 4115.1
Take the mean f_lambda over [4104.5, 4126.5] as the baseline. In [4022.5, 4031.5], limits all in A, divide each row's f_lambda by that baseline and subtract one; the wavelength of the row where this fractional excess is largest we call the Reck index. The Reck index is 4027 A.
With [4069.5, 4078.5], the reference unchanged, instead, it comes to 4070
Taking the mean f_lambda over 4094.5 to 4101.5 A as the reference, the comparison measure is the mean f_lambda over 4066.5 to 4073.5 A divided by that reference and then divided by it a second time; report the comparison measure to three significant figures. 1.45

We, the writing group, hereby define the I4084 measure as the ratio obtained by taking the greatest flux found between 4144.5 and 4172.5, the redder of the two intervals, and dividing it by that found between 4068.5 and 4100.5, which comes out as 1.00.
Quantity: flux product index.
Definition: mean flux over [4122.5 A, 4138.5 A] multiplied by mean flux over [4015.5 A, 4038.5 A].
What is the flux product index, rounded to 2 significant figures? 0.80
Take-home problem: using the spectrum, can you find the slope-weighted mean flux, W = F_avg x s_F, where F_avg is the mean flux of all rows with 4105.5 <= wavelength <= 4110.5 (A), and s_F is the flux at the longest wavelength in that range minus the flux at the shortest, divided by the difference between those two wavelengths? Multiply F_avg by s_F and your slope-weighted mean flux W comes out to 0.018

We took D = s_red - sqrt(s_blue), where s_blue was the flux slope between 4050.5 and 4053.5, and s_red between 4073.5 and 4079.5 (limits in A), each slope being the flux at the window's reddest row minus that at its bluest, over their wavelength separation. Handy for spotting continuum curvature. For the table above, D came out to -0.13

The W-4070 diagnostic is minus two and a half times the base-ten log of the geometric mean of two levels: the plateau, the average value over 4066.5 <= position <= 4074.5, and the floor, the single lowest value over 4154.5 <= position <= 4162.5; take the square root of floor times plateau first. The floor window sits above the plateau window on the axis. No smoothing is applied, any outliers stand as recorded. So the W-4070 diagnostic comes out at 0.219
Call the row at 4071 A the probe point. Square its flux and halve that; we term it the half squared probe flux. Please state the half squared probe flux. 0.390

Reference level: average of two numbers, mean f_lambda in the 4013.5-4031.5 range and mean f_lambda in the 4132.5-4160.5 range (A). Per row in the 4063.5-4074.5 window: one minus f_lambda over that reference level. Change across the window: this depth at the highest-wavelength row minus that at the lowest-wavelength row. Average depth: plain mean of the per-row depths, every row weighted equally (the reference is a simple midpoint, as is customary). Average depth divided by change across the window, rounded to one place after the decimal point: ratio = 1.2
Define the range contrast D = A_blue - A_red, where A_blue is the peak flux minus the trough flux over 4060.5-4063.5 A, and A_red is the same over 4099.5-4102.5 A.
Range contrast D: -0.02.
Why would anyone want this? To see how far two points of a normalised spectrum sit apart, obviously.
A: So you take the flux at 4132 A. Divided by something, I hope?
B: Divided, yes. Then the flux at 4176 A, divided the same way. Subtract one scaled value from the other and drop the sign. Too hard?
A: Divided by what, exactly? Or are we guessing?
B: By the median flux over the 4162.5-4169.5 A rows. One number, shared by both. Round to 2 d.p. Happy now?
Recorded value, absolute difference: 0.14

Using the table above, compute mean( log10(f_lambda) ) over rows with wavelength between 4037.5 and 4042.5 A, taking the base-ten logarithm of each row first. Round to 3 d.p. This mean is -0.038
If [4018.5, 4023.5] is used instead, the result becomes -0.057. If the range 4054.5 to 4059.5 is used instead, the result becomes -0.074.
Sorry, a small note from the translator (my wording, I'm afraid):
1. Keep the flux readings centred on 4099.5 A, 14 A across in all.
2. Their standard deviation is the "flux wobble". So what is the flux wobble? 0.10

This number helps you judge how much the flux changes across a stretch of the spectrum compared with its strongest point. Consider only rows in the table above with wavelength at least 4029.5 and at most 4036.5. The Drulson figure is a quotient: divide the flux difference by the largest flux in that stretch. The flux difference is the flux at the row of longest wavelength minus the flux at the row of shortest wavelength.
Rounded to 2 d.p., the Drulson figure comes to 0.11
